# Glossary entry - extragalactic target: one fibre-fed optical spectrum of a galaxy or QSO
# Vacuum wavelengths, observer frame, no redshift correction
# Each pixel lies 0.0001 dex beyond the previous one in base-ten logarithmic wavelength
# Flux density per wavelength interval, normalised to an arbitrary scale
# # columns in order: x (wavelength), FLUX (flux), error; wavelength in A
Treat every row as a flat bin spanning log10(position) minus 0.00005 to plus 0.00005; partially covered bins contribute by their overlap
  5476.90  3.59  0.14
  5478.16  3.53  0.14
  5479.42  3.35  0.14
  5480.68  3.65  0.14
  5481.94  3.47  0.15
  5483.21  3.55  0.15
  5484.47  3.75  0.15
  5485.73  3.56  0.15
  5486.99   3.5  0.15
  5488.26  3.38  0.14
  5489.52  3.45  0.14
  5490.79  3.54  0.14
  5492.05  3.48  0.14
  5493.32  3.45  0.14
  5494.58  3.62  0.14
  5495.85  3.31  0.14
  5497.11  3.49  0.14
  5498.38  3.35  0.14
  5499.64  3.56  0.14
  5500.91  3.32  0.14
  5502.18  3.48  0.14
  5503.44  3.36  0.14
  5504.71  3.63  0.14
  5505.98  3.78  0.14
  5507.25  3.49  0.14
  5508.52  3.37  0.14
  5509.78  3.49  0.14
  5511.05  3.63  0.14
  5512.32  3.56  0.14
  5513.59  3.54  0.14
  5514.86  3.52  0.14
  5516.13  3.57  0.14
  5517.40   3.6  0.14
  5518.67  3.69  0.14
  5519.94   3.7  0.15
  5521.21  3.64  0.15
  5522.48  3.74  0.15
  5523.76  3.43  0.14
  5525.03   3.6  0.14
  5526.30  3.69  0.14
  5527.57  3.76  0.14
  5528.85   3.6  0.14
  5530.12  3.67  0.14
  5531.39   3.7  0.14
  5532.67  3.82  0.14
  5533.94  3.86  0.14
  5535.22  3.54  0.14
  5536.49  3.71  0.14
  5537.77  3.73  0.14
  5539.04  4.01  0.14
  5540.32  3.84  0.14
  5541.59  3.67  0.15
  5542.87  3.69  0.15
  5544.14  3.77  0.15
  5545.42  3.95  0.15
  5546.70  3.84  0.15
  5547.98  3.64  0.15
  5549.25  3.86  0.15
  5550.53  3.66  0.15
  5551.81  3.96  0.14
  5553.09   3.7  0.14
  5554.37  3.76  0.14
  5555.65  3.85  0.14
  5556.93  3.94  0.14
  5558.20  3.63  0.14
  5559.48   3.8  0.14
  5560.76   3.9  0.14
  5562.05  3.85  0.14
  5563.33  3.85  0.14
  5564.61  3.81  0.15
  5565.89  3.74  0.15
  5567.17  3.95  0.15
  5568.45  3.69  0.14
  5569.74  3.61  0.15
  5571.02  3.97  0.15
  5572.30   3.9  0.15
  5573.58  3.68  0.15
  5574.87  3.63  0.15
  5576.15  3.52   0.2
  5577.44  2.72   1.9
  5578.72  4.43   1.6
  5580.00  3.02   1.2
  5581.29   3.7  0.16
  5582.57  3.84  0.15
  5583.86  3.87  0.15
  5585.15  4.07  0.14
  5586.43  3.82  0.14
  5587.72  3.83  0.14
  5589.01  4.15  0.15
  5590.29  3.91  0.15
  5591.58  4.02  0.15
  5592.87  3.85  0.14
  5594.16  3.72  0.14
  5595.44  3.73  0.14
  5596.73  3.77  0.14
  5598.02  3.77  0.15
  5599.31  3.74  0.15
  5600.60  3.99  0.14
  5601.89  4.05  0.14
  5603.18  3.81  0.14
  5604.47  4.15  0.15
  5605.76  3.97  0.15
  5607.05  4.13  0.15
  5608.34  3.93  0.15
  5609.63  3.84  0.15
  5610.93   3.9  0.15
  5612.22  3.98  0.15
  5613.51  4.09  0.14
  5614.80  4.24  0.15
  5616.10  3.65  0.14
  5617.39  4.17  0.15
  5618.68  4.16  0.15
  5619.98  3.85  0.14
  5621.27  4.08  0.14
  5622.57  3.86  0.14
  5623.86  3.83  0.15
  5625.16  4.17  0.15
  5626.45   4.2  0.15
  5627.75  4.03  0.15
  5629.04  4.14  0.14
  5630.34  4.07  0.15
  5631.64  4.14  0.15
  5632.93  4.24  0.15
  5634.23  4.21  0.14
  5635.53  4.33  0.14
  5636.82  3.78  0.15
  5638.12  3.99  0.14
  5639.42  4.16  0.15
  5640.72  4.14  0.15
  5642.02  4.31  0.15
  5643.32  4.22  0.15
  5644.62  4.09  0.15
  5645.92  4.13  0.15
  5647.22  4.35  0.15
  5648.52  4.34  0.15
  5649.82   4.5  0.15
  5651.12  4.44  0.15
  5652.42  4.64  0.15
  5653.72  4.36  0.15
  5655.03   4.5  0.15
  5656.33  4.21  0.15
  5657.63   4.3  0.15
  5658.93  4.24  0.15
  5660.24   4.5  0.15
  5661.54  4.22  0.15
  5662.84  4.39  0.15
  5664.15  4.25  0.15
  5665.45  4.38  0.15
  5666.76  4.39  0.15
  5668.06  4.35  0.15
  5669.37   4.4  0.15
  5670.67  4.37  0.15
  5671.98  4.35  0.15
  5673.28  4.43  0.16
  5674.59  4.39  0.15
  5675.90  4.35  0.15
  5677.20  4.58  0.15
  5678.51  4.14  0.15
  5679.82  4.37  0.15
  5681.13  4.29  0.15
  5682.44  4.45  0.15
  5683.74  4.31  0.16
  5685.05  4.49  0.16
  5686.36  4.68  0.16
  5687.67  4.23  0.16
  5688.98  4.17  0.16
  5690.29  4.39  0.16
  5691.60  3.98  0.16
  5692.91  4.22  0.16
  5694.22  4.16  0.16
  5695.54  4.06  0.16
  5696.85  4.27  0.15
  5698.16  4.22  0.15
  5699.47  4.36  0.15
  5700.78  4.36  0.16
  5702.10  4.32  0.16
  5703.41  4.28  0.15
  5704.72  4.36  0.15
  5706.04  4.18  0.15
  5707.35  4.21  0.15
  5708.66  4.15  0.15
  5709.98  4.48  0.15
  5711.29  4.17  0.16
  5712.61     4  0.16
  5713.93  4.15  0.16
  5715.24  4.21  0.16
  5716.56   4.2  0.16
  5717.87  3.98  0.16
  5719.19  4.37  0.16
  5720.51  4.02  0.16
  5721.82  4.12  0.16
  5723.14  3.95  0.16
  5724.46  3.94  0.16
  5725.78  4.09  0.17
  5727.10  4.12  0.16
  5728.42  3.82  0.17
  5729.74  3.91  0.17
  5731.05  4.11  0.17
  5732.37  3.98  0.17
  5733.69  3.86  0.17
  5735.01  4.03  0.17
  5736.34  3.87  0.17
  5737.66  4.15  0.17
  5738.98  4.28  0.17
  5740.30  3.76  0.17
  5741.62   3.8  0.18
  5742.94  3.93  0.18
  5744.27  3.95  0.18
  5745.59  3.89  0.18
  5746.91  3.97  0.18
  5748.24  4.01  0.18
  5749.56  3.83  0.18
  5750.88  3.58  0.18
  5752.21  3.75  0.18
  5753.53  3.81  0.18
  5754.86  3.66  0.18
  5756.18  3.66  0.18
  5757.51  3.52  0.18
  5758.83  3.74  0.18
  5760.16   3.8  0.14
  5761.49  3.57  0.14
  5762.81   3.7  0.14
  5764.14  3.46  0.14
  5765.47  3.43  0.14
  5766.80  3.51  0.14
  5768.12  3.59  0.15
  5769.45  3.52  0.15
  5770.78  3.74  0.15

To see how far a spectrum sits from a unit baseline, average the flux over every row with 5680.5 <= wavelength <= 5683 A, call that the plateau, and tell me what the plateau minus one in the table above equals 3.4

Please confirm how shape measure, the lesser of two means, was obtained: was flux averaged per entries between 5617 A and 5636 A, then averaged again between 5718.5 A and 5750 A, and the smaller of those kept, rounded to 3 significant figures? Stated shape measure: 3.99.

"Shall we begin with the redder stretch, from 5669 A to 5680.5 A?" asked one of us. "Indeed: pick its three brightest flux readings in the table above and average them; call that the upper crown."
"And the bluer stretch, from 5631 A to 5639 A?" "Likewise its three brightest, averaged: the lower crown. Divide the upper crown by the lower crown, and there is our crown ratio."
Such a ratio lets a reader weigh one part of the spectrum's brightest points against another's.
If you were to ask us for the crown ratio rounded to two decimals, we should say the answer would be 1.05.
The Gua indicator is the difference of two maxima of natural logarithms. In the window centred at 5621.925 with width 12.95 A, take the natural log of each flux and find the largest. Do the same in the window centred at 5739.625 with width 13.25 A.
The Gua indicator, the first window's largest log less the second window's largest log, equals -0.02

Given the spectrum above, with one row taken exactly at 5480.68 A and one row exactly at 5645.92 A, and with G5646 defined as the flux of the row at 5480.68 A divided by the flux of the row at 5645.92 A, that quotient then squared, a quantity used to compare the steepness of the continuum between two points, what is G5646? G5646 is 0.78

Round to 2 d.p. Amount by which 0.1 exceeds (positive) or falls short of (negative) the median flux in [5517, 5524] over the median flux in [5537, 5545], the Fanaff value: -0.88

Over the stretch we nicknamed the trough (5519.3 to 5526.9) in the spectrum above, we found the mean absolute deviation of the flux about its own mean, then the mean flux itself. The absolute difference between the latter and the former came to 3.55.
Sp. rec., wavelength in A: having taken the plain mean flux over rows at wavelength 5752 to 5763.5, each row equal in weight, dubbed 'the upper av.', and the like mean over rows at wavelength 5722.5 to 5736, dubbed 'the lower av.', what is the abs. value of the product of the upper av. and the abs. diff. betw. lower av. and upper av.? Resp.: 1.1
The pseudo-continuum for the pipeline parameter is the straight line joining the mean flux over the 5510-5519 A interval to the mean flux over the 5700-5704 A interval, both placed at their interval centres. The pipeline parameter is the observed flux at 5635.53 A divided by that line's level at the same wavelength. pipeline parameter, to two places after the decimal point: 1.07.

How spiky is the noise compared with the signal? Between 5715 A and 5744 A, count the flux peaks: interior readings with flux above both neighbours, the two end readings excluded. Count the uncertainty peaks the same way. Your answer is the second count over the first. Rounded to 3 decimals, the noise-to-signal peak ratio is 0.167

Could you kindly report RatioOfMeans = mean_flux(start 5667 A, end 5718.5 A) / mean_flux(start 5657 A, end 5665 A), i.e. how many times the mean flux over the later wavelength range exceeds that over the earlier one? 0.99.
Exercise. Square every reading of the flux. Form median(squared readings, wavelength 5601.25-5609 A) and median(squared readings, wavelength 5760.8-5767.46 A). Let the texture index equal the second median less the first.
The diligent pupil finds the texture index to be -4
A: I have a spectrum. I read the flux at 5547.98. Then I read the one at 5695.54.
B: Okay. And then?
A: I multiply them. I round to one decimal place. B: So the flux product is 14.8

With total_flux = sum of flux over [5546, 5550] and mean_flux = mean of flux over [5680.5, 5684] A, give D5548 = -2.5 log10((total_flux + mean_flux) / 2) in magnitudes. -2.24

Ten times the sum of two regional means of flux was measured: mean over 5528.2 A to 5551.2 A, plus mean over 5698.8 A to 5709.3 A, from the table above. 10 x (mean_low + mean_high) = 80.3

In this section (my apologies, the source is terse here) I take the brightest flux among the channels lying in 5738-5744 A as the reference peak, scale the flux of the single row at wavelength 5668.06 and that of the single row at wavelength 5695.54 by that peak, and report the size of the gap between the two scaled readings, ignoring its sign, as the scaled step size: 0.07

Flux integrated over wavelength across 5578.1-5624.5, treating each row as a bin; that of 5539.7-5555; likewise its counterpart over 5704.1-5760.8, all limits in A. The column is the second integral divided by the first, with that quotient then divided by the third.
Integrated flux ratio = 0.00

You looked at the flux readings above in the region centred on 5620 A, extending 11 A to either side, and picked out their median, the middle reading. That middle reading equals 4.07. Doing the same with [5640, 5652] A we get 4.31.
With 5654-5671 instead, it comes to 4.37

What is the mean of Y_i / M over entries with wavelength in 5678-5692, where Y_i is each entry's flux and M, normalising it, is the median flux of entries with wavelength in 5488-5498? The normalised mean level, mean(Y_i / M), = 1.25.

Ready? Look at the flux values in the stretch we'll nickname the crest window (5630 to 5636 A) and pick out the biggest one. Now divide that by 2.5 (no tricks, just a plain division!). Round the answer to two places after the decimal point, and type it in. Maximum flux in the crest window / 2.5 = 1.73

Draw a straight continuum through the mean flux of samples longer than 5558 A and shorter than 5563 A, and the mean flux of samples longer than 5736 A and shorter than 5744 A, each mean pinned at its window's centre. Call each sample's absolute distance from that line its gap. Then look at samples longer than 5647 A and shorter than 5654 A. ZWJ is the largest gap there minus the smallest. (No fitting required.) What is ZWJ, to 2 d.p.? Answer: 0.30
